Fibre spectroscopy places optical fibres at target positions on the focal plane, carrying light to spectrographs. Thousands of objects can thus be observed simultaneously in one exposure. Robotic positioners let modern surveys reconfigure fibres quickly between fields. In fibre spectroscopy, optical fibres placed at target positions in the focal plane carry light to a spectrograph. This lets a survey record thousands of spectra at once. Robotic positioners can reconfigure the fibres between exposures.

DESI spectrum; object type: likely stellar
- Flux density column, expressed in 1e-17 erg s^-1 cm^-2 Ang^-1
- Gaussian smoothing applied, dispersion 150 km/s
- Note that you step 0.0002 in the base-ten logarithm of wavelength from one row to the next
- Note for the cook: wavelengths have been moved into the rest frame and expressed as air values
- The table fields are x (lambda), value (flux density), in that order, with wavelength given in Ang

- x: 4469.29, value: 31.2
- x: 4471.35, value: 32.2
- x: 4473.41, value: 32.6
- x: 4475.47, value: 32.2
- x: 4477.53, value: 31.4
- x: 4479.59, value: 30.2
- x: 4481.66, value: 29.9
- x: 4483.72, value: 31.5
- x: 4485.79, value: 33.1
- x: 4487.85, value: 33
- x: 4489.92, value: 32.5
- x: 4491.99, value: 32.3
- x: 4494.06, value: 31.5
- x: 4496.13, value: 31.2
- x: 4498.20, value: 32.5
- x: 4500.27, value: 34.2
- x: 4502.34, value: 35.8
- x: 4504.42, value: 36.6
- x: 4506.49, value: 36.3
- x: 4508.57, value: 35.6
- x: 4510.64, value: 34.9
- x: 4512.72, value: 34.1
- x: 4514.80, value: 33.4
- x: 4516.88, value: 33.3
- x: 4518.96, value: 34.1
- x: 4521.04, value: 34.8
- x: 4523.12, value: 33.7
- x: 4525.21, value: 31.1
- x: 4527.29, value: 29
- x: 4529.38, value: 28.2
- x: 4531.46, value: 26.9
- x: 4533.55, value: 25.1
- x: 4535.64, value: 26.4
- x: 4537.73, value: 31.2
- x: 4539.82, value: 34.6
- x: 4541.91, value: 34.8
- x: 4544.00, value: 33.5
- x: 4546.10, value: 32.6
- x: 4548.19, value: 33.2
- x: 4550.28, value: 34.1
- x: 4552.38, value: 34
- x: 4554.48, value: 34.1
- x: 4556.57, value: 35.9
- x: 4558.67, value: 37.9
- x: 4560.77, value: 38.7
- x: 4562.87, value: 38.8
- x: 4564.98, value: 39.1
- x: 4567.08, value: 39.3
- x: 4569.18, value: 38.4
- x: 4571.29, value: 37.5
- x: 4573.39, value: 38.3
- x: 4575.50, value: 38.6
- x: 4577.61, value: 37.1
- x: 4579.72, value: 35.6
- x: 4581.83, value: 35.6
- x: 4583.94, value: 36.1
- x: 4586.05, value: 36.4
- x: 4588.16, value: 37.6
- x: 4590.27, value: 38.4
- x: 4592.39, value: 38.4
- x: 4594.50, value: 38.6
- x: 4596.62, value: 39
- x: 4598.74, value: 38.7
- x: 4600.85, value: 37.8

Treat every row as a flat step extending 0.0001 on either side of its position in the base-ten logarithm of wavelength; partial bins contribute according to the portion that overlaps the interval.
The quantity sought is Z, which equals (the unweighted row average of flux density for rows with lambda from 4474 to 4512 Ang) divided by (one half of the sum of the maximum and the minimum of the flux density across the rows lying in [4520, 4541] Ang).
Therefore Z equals 1.10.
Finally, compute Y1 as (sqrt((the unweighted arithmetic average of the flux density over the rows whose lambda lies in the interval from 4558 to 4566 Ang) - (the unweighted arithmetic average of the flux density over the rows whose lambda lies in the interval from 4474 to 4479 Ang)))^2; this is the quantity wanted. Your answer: 6.8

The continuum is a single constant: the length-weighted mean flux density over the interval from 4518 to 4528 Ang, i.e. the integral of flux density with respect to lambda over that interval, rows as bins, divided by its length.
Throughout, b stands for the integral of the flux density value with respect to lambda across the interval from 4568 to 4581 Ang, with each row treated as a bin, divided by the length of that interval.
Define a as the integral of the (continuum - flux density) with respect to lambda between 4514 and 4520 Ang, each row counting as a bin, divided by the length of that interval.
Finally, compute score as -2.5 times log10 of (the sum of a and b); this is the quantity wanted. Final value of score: -3.91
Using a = -1.0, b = 37.6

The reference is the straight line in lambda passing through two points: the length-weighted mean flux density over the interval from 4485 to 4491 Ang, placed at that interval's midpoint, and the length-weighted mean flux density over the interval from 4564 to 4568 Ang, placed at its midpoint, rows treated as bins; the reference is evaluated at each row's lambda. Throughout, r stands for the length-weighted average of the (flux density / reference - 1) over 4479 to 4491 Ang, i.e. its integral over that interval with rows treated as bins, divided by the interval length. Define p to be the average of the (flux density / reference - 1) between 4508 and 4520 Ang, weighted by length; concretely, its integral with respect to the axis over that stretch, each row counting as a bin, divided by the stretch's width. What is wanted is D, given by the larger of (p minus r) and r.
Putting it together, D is 0.004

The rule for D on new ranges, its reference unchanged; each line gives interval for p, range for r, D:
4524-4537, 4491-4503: -0.023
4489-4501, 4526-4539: 0.200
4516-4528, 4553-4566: -0.036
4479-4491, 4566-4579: 0.014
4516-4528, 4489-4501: -0.033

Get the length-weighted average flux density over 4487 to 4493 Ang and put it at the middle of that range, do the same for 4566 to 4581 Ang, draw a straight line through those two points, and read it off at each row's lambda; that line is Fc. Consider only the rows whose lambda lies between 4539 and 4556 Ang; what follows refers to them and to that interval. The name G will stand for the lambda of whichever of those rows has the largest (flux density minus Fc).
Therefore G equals 4541.91 Ang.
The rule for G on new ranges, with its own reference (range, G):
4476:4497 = 4485.79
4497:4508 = 4504.42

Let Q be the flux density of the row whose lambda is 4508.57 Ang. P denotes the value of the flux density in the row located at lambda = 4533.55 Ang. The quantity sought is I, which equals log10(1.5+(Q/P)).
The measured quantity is 0.465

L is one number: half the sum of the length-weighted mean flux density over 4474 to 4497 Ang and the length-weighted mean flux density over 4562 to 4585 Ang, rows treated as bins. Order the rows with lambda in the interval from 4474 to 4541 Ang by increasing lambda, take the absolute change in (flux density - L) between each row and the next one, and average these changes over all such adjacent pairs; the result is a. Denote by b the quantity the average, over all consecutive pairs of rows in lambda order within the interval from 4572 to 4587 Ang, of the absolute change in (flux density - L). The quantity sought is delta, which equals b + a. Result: 1.9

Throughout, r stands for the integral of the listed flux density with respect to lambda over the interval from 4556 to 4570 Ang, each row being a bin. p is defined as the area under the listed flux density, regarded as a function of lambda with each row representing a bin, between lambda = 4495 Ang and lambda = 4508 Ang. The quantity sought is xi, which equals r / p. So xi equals 1.2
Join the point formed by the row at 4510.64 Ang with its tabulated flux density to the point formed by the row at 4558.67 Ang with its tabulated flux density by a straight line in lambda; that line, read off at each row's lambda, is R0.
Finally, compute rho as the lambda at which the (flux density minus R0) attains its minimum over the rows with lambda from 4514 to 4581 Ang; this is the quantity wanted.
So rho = 4533.55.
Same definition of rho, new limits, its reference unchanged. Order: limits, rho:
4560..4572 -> 4571.29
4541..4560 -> 4546.10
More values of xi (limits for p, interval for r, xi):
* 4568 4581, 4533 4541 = 0.5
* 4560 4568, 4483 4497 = 1.4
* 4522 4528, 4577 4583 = 1.1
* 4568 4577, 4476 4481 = 0.4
